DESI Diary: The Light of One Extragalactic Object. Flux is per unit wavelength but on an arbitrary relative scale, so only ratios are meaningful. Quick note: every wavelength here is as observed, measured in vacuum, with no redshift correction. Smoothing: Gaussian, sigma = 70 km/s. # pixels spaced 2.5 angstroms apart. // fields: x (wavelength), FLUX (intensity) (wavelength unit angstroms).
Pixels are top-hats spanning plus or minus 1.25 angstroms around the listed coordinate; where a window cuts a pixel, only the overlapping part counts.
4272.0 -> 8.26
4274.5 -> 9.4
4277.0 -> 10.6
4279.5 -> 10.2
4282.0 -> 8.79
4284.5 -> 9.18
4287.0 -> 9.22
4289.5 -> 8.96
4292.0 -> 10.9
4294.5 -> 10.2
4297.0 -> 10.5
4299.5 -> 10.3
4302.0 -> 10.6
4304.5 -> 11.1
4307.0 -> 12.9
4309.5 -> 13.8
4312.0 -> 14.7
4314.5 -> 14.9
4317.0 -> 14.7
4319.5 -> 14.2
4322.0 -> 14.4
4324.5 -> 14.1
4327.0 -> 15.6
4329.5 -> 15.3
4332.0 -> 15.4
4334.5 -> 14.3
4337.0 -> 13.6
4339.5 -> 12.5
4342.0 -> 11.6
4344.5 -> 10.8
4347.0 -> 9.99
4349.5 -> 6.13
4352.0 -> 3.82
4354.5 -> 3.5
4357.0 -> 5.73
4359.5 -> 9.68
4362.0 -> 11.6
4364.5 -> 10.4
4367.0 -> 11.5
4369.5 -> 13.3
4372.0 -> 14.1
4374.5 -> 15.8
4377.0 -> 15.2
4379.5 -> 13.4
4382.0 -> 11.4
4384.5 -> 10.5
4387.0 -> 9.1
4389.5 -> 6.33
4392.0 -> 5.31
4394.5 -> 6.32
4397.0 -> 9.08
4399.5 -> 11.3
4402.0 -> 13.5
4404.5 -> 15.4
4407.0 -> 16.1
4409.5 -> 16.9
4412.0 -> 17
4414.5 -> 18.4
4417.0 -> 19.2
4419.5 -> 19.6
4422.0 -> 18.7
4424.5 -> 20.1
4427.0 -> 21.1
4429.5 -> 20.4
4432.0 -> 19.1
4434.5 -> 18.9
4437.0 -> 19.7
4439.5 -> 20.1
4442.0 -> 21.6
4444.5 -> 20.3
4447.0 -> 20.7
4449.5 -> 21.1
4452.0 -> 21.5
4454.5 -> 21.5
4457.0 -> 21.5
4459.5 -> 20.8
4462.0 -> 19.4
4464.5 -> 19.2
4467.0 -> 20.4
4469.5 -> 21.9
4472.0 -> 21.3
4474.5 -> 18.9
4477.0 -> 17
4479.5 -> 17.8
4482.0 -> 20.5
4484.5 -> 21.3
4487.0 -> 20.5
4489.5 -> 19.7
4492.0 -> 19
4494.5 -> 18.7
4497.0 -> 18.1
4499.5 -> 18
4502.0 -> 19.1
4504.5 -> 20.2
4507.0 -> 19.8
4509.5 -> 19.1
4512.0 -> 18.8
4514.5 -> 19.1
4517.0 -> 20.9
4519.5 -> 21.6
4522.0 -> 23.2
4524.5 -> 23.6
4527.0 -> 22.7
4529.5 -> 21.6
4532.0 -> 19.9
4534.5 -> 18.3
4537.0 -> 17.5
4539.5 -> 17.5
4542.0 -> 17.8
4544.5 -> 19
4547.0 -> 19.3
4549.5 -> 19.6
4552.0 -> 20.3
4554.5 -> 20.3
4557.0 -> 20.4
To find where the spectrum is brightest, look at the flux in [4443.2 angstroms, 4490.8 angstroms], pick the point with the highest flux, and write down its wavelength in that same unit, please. 4469.5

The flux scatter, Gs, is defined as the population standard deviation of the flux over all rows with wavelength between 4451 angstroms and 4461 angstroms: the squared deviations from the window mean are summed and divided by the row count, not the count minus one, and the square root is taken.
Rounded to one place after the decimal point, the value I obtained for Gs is 0.3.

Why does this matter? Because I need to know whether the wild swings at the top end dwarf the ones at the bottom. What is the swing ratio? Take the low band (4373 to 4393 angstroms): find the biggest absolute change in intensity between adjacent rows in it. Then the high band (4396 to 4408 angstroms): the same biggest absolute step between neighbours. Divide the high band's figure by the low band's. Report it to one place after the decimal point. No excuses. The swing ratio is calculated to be 0.8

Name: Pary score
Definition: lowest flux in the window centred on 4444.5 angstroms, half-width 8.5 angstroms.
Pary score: 19.7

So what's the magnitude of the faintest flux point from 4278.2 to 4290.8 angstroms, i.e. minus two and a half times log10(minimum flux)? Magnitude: -2.36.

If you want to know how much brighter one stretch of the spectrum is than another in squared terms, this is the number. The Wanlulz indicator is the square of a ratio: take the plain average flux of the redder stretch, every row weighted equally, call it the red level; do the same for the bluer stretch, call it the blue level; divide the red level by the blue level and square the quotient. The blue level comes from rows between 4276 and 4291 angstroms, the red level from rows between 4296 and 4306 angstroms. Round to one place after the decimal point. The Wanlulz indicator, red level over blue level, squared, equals 1.3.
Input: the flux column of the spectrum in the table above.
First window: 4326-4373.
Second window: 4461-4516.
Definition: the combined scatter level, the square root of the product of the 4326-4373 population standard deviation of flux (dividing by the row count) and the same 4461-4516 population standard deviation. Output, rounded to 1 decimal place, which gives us 2.1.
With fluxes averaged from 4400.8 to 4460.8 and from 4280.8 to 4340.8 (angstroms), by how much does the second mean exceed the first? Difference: -6.8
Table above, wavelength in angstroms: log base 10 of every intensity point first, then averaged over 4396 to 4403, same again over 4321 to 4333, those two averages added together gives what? 2.22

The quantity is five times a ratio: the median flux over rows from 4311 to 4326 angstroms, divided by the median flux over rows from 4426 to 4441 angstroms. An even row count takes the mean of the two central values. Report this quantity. 3.7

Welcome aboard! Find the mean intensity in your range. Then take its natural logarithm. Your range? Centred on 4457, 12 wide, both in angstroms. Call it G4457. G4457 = 3.04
